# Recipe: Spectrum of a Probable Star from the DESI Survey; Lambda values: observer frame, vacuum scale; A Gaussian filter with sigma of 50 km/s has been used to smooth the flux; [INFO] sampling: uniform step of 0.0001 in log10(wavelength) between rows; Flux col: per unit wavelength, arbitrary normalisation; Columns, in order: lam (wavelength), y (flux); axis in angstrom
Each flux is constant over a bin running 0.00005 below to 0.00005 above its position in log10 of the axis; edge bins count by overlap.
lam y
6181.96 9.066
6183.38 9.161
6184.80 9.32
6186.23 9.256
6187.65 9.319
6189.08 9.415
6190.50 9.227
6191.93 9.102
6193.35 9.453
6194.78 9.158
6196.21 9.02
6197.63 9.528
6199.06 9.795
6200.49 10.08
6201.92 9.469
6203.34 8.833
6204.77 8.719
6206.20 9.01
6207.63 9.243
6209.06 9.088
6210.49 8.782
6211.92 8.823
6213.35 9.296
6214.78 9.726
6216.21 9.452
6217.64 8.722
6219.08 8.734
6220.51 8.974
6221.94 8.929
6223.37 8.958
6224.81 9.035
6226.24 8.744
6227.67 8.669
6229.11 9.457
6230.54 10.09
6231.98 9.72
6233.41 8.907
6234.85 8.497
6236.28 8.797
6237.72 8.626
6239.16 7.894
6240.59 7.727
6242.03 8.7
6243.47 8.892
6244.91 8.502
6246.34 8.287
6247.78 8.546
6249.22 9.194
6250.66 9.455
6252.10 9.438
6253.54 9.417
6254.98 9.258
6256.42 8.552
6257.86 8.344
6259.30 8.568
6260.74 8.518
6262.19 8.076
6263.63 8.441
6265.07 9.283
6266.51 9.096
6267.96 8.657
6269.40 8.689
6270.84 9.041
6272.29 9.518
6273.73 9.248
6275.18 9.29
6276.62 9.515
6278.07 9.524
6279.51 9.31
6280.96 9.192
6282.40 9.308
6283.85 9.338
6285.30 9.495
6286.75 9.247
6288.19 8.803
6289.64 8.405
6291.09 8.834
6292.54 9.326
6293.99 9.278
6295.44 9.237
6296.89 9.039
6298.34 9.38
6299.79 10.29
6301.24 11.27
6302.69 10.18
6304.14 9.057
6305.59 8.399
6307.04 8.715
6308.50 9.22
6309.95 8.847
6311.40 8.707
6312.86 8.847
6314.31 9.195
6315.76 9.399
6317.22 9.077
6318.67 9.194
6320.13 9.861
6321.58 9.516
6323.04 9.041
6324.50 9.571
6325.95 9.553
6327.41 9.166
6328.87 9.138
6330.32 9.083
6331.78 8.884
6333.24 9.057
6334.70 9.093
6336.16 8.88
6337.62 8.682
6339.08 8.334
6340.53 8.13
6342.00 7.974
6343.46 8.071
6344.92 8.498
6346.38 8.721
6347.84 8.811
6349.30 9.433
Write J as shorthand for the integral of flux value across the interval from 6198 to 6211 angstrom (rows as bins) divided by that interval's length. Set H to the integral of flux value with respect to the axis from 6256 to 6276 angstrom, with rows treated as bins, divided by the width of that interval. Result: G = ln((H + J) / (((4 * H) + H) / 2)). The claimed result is -0.200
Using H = 8.8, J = 9.24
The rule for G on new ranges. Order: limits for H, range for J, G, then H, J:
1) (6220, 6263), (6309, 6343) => -0.213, 8.8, 9.00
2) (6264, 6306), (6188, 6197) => -0.226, 9.3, 9.24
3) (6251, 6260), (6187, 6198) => -0.206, 9.0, 9.27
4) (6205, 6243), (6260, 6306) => -0.209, 8.9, 9.20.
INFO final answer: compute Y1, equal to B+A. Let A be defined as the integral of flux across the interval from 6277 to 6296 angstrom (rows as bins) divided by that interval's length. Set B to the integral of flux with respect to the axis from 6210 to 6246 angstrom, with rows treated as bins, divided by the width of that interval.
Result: 18.1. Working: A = 9.18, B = 8.90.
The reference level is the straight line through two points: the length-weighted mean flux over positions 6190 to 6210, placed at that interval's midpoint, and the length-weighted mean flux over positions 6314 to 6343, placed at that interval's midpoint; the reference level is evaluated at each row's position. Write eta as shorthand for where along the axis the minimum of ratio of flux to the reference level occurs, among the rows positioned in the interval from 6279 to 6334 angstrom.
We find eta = 6289.64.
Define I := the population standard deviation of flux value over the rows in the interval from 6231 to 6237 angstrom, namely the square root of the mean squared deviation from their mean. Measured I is 0.453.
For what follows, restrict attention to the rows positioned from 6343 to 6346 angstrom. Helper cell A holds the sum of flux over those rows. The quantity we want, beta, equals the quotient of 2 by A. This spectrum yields 0.121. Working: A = 17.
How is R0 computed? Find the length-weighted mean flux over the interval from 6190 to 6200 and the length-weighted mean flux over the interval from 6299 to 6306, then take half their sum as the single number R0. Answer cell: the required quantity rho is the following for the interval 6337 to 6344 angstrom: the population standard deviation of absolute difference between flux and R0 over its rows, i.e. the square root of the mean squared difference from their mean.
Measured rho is 0.251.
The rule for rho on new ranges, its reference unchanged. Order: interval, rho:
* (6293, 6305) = 0.408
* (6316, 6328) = 0.205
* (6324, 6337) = 0.236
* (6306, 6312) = 0.208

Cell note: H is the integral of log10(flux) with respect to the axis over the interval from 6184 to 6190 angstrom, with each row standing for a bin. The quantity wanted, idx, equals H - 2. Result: 3.8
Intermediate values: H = 5.82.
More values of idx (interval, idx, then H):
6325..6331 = 3.8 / 5.80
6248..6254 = 3.8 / 5.81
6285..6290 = 2.8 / 4.77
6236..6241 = 2.6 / 4.58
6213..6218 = 2.9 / 4.85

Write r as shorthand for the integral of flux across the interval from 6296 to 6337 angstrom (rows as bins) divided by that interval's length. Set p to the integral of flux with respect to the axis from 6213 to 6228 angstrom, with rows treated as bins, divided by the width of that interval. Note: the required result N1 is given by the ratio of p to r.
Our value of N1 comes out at 0.974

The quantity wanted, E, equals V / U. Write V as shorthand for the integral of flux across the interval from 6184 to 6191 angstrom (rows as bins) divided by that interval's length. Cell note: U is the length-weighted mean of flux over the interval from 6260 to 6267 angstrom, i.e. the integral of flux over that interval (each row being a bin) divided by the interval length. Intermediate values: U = 8.67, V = 9.31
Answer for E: 1.07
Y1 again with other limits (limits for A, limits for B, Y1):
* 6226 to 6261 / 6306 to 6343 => 17.8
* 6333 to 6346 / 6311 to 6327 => 17.8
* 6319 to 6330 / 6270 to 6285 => 18.7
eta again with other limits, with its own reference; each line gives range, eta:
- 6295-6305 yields 6296.89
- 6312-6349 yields 6342.00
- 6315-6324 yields 6323.04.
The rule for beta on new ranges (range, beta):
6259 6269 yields 0.033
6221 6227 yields 0.056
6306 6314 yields 0.045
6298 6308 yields 0.030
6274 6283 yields 0.036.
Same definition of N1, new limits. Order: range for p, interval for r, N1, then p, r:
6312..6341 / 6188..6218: 0.984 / 9.09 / 9.24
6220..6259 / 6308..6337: 0.968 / 8.87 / 9.16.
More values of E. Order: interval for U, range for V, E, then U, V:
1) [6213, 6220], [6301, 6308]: 1.02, 9.17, 9.39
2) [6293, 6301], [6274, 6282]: 0.98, 9.55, 9.36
